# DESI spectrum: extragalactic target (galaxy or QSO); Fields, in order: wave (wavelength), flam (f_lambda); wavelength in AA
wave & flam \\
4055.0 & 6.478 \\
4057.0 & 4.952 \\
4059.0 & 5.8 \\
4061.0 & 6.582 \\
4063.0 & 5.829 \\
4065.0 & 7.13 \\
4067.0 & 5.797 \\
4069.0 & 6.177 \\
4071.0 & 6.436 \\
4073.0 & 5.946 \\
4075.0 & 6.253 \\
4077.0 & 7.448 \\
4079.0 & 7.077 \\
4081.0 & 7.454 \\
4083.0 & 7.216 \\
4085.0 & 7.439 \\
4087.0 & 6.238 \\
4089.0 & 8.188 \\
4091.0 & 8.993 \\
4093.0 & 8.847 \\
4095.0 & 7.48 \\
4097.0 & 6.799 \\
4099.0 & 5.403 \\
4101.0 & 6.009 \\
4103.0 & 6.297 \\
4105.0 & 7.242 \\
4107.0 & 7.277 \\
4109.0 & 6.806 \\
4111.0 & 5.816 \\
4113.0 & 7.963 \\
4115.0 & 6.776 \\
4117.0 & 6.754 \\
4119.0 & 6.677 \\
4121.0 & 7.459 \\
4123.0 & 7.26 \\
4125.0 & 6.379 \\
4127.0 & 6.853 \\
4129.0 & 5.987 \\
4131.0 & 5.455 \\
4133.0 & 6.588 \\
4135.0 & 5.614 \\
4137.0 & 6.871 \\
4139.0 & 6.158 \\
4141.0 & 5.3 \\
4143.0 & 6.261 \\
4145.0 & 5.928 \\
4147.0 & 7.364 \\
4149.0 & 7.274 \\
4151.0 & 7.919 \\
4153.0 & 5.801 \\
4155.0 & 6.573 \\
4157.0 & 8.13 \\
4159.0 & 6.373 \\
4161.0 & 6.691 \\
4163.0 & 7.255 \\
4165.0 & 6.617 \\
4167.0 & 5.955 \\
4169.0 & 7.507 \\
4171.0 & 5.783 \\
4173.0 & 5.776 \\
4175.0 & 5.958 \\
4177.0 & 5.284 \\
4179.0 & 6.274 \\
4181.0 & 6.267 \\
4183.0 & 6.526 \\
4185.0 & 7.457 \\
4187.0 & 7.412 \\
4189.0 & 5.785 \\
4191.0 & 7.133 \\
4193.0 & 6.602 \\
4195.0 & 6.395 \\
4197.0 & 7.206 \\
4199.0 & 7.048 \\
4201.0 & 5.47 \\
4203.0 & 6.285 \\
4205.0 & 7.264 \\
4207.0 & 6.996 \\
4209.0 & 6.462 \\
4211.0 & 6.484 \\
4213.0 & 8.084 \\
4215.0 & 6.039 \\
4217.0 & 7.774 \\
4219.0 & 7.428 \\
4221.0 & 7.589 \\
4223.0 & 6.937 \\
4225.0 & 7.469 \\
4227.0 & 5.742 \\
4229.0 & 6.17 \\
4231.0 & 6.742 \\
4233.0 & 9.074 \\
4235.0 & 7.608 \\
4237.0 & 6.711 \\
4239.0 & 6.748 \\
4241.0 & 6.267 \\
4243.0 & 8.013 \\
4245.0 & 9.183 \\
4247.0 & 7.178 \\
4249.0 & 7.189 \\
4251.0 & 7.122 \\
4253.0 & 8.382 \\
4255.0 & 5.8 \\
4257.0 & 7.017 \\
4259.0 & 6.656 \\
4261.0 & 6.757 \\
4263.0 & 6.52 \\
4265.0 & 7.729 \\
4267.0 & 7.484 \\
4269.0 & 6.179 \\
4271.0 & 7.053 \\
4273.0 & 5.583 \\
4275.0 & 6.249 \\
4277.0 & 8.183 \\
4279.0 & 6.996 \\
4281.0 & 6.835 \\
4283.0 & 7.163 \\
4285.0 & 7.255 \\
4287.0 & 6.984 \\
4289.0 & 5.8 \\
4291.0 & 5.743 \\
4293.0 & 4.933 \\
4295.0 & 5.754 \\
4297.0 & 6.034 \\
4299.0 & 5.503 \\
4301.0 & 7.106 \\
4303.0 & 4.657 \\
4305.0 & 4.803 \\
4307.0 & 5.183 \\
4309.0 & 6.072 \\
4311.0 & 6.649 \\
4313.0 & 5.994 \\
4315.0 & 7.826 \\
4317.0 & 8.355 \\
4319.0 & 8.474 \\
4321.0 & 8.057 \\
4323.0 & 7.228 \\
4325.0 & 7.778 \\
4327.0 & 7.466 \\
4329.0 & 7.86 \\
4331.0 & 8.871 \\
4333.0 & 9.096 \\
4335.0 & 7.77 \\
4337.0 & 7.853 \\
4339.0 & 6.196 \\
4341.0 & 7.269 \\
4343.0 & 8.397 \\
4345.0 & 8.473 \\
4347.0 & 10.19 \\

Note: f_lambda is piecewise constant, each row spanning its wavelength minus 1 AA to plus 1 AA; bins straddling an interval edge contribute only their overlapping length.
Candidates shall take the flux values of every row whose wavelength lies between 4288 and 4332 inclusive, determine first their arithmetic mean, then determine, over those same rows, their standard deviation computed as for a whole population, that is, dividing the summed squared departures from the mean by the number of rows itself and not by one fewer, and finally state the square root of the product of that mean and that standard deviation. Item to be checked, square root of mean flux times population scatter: 2.91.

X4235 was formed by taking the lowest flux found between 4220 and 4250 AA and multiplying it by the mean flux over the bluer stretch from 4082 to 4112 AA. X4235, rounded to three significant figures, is 40.6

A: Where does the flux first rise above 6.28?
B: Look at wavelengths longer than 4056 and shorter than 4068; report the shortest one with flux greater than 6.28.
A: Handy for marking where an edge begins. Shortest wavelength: 4061.0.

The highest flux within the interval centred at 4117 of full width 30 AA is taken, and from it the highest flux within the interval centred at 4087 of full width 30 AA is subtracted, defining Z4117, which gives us -1.0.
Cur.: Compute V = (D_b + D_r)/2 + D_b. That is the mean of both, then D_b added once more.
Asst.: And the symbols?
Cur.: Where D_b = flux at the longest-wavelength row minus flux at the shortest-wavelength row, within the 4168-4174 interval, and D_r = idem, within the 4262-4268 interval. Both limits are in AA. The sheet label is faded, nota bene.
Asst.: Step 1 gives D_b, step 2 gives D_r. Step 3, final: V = -2.1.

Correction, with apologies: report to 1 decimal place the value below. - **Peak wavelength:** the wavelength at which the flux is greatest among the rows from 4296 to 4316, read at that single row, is 4315.0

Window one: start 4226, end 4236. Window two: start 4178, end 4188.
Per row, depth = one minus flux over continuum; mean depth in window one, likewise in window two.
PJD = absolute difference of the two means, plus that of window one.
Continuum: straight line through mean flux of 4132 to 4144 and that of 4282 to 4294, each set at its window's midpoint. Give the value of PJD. -0.10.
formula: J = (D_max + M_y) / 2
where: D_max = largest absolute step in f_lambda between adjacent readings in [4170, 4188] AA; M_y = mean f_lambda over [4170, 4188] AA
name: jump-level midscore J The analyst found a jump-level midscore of 3.65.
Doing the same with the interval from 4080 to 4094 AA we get 4.86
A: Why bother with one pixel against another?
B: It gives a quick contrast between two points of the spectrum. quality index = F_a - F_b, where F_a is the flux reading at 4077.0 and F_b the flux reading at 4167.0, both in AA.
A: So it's 1.5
